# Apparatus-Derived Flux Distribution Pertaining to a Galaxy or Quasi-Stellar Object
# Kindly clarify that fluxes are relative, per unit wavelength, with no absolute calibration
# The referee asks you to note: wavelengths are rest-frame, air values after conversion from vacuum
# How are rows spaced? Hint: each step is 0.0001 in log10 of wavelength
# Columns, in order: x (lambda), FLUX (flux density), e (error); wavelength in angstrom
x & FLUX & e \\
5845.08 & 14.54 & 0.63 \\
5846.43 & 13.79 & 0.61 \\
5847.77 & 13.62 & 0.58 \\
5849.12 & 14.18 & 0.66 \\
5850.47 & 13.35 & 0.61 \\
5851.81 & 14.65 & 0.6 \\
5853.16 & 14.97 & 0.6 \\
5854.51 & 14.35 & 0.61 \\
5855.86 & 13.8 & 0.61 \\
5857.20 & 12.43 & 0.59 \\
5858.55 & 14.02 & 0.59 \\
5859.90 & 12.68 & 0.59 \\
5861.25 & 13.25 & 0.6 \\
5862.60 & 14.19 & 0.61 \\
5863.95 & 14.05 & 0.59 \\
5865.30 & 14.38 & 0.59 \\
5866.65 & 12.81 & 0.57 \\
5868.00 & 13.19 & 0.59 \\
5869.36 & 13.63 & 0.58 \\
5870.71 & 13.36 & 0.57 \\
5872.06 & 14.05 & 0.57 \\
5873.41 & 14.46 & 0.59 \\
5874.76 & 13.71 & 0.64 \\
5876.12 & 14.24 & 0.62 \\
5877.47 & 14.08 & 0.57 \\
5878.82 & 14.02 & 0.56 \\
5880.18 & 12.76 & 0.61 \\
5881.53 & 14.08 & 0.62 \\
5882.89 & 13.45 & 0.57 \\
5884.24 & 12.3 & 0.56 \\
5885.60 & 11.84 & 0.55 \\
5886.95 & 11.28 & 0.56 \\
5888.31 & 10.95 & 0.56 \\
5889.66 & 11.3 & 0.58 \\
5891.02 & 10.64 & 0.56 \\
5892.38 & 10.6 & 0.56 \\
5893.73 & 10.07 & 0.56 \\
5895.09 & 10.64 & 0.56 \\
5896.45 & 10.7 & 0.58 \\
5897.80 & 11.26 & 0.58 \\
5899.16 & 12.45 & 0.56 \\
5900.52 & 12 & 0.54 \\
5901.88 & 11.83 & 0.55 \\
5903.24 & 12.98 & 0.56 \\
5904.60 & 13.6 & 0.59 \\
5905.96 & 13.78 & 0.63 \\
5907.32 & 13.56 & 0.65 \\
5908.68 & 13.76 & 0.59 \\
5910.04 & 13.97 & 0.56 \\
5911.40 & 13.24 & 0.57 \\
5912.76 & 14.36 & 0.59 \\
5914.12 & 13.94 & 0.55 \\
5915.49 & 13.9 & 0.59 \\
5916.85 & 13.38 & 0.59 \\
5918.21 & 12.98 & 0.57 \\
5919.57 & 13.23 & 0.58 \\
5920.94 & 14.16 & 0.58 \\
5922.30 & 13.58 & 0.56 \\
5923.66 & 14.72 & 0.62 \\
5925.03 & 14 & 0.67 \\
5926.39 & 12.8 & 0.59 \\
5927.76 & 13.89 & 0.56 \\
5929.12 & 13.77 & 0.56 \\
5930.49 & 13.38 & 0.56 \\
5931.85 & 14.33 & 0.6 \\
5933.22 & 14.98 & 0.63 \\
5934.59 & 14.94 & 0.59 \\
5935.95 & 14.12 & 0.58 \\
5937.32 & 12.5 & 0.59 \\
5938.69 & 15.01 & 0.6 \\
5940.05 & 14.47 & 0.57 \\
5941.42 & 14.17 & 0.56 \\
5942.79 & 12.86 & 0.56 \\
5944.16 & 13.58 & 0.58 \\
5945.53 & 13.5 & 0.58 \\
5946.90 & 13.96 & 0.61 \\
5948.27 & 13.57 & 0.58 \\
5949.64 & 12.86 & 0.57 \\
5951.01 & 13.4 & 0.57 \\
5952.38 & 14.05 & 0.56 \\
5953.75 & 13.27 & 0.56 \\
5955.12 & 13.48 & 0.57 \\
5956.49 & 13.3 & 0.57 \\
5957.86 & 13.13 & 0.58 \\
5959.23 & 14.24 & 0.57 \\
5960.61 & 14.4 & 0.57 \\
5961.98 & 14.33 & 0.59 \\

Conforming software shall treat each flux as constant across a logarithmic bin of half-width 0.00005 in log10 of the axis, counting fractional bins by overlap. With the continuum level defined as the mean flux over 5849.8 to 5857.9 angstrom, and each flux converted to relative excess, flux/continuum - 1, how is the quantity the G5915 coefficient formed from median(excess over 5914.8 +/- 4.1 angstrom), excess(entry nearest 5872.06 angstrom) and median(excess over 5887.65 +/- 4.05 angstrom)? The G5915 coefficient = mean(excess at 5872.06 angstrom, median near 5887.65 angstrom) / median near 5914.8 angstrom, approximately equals 4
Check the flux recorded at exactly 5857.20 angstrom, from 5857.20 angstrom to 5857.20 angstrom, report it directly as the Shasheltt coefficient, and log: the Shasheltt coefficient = 12.43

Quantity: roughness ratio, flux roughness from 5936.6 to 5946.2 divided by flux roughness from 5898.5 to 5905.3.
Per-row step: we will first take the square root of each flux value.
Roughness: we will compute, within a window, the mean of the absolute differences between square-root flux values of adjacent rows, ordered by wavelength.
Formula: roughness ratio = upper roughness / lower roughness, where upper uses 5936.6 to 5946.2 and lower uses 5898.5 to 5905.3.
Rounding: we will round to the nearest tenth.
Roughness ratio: 1.5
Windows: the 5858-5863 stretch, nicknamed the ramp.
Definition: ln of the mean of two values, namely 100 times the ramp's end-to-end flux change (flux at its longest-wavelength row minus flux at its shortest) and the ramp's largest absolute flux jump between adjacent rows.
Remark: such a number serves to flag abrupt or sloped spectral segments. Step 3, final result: 2.22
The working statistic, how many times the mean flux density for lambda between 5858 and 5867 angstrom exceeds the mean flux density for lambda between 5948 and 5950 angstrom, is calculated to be 1.03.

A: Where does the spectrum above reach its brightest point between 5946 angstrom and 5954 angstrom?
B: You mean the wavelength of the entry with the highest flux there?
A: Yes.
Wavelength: 5952.38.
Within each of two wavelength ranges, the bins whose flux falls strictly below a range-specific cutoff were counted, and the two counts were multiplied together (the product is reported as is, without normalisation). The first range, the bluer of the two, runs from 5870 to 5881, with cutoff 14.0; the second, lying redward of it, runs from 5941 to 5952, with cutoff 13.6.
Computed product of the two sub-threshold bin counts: 18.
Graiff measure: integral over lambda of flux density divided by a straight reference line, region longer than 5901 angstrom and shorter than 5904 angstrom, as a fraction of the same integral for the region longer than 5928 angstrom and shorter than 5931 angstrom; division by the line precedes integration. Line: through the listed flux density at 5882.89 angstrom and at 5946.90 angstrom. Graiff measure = 0.92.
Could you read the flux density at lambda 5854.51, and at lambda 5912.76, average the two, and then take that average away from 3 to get -11.4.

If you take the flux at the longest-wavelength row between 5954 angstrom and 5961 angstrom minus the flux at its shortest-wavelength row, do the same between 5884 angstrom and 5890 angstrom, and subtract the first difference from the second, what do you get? -1.9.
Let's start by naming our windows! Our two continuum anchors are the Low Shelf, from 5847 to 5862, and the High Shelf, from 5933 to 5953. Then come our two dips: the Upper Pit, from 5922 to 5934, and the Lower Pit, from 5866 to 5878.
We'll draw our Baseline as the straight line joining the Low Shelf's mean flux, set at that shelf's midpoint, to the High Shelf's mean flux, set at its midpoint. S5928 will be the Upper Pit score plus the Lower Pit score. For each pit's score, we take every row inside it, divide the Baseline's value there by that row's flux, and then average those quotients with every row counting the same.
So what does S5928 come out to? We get 2.00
